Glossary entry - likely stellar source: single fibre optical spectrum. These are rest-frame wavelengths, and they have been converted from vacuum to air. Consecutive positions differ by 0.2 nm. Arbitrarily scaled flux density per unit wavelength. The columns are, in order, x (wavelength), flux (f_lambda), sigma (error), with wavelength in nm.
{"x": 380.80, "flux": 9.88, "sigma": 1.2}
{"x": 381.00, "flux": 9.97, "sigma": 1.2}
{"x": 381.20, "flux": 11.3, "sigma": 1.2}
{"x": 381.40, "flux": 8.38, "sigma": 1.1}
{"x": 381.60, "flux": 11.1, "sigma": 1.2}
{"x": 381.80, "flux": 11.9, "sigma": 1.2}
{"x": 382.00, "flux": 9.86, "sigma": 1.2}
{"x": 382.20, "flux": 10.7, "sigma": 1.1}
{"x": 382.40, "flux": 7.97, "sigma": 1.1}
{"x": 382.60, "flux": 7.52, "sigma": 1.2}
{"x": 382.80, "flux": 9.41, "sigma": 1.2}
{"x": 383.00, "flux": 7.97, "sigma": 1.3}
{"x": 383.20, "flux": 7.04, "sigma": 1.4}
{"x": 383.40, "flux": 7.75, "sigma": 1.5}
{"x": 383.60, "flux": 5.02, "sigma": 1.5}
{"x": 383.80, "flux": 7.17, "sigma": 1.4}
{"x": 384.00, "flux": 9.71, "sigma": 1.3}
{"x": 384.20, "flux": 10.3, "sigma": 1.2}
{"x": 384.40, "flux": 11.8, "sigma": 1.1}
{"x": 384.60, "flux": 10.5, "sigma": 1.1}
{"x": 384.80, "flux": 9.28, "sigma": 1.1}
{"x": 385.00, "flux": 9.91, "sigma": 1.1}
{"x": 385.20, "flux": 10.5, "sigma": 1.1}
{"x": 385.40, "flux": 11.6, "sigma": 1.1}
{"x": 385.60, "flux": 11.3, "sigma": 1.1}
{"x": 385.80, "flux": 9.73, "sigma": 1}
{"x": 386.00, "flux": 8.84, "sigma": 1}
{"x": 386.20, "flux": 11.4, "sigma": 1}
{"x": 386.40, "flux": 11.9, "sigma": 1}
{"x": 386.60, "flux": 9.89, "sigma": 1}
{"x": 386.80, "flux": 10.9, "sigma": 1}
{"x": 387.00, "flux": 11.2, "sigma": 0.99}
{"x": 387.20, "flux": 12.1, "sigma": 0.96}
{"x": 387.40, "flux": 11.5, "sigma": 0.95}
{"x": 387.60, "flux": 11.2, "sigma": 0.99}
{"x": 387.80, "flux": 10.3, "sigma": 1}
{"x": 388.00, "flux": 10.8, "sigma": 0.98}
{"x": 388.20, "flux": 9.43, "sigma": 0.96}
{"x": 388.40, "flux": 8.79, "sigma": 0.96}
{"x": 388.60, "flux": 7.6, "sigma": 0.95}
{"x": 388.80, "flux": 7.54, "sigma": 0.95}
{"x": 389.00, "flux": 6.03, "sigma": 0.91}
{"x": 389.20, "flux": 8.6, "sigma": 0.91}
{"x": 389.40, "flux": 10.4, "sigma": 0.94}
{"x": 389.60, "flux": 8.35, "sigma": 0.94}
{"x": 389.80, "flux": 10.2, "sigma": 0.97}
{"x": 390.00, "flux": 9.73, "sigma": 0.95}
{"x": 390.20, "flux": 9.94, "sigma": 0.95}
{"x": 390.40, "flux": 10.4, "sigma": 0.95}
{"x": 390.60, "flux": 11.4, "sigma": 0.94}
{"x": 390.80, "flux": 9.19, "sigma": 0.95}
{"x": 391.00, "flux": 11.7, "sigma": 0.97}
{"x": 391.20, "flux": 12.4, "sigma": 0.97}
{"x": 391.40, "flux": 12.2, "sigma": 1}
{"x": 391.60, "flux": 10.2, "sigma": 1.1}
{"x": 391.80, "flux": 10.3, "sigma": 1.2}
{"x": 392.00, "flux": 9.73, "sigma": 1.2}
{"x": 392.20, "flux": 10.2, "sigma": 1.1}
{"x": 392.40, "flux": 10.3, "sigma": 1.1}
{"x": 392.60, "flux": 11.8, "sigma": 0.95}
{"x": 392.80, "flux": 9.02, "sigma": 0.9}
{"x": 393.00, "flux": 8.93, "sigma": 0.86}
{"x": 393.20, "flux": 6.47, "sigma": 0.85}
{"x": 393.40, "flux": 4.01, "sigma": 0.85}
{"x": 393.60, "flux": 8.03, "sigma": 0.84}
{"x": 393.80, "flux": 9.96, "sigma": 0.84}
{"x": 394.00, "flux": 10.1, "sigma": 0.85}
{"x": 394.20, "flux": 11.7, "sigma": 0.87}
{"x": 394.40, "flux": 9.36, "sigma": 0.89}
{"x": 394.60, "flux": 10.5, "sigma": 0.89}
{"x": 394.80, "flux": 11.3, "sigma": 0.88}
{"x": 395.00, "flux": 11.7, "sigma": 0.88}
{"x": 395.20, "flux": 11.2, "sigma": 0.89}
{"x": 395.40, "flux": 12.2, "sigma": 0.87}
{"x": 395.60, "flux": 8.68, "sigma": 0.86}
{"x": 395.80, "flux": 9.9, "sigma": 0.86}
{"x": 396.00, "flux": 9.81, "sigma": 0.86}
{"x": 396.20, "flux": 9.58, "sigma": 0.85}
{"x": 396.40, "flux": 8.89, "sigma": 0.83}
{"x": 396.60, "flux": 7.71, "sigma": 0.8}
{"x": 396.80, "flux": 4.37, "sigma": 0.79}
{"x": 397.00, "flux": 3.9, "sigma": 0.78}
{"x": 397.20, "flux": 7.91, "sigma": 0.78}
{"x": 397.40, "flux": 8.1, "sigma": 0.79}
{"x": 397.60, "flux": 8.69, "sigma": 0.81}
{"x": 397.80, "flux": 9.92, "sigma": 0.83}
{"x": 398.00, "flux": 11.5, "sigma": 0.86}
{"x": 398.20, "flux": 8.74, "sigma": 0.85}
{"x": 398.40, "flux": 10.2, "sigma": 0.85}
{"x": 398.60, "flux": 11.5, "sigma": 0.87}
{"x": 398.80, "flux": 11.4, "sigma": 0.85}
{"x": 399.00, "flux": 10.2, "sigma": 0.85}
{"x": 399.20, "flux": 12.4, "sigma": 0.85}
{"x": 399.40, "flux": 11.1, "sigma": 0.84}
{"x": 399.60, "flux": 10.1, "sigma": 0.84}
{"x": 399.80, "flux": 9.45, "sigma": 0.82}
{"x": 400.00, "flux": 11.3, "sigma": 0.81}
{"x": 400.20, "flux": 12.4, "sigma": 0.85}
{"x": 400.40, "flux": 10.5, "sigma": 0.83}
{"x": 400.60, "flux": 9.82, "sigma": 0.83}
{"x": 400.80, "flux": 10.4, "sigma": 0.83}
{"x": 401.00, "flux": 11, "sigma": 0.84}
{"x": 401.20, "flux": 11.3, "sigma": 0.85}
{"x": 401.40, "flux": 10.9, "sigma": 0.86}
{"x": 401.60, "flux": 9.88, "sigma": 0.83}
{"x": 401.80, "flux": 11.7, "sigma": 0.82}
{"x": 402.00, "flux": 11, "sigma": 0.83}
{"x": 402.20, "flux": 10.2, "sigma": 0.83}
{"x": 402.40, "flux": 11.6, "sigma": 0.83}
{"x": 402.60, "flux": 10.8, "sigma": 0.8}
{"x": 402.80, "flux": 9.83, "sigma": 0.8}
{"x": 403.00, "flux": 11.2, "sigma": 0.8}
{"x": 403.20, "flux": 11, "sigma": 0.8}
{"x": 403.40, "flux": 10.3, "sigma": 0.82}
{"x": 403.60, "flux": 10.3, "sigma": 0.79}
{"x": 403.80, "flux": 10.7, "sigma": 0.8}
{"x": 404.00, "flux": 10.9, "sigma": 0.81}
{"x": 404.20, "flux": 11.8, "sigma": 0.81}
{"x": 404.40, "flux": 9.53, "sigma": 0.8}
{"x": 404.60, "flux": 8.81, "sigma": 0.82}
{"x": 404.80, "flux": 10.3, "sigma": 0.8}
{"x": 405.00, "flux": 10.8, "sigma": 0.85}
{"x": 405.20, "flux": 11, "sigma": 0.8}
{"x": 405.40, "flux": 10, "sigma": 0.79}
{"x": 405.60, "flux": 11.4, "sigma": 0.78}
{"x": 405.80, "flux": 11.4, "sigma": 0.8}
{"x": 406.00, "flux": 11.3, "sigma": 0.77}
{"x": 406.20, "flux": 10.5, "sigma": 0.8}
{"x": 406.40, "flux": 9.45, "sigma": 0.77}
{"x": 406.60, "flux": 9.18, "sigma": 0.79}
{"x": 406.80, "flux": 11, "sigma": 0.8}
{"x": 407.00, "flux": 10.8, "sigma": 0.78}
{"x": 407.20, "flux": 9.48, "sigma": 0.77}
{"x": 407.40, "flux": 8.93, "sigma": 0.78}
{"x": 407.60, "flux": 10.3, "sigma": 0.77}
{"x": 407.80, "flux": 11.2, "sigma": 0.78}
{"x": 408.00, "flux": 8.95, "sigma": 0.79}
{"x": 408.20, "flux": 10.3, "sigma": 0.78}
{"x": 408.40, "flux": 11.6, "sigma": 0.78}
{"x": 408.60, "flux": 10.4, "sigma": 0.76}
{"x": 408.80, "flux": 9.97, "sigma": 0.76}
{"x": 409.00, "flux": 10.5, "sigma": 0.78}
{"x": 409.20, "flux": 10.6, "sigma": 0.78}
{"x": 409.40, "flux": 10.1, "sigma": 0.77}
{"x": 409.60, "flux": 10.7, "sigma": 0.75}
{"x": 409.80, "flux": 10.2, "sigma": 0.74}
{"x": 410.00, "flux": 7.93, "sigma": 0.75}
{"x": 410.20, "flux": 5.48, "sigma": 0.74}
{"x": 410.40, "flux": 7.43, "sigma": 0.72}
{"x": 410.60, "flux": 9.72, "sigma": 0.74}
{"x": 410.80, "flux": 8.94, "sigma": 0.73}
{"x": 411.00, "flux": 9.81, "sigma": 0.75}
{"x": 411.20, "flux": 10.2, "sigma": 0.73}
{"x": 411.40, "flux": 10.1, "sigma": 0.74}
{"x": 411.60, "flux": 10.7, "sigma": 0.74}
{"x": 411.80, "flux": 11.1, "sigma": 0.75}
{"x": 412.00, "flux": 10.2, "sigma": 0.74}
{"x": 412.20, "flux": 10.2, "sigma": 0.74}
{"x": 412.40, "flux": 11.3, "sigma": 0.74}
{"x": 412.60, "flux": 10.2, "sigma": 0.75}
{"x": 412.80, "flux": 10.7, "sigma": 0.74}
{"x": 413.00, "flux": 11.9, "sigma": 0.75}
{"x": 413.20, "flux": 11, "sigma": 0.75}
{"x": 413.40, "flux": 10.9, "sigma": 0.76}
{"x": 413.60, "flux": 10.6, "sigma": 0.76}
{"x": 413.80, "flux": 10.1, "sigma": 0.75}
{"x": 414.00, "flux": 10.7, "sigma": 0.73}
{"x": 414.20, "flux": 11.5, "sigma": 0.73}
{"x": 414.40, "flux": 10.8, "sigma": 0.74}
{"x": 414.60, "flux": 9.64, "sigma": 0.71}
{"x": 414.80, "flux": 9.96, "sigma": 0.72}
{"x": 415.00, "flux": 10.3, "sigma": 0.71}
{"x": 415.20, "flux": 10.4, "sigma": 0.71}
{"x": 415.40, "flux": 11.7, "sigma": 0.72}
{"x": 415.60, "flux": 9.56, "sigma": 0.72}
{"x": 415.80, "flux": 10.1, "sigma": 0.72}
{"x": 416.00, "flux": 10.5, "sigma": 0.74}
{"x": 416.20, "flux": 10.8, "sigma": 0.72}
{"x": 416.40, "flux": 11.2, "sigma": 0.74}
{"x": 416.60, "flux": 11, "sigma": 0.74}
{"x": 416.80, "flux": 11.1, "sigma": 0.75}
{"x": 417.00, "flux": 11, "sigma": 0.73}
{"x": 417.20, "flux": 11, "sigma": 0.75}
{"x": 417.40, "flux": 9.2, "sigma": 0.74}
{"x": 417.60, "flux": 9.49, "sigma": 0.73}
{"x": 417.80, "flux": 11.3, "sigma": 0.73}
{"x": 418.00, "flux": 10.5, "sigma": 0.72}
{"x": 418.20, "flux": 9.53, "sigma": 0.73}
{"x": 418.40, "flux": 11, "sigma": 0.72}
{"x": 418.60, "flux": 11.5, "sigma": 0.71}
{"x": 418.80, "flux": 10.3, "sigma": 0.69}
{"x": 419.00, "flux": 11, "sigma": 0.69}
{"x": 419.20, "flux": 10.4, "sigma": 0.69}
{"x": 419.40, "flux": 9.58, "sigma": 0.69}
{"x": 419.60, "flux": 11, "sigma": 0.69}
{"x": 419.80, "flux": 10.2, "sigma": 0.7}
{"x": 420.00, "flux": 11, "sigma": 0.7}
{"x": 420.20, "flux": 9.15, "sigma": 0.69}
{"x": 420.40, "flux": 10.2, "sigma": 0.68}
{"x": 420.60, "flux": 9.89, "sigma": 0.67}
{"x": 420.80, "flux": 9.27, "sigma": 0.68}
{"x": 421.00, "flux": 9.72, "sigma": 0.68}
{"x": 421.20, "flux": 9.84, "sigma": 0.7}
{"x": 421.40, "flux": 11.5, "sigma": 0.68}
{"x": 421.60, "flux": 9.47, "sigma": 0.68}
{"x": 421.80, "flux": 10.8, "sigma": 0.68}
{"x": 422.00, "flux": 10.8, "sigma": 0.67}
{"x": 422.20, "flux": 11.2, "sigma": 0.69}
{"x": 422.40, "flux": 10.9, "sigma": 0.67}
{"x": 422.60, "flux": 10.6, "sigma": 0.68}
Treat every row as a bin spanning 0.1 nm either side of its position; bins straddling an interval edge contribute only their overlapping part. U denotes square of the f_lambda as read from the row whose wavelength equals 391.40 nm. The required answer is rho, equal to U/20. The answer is 7.4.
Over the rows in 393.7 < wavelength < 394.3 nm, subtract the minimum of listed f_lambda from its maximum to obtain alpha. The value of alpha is 1.7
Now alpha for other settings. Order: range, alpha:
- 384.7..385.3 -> 1.2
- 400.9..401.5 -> 0.4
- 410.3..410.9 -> 2.3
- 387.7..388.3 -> 1.4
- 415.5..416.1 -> 0.9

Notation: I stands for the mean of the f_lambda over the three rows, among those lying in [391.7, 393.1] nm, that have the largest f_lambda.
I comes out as 10.8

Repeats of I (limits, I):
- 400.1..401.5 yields 11.6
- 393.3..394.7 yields 10.8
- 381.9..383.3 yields 10.0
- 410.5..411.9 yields 10.7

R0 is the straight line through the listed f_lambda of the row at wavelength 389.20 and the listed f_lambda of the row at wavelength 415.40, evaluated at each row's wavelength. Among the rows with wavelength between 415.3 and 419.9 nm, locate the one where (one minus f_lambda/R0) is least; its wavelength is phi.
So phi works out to 415.40 nm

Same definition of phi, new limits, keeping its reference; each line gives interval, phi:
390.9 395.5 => 391.20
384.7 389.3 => 387.20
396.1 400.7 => 399.20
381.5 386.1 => 381.80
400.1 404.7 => 400.20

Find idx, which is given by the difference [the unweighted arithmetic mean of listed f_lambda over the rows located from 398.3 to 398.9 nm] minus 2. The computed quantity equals 9.0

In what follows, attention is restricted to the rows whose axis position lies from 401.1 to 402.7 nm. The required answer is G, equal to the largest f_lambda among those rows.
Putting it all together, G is 11.7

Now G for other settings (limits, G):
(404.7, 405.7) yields 11.4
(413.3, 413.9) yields 10.9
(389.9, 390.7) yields 11.4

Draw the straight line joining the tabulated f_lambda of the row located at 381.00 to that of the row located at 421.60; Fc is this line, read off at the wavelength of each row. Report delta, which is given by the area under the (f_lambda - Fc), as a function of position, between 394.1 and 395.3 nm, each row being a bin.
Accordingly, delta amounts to 1.4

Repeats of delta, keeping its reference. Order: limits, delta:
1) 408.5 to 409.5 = 0.7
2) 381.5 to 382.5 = 0.3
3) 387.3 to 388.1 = 0.9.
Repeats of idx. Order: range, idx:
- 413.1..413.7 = 8.8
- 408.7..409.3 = 8.4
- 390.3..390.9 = 8.3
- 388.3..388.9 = 6.0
